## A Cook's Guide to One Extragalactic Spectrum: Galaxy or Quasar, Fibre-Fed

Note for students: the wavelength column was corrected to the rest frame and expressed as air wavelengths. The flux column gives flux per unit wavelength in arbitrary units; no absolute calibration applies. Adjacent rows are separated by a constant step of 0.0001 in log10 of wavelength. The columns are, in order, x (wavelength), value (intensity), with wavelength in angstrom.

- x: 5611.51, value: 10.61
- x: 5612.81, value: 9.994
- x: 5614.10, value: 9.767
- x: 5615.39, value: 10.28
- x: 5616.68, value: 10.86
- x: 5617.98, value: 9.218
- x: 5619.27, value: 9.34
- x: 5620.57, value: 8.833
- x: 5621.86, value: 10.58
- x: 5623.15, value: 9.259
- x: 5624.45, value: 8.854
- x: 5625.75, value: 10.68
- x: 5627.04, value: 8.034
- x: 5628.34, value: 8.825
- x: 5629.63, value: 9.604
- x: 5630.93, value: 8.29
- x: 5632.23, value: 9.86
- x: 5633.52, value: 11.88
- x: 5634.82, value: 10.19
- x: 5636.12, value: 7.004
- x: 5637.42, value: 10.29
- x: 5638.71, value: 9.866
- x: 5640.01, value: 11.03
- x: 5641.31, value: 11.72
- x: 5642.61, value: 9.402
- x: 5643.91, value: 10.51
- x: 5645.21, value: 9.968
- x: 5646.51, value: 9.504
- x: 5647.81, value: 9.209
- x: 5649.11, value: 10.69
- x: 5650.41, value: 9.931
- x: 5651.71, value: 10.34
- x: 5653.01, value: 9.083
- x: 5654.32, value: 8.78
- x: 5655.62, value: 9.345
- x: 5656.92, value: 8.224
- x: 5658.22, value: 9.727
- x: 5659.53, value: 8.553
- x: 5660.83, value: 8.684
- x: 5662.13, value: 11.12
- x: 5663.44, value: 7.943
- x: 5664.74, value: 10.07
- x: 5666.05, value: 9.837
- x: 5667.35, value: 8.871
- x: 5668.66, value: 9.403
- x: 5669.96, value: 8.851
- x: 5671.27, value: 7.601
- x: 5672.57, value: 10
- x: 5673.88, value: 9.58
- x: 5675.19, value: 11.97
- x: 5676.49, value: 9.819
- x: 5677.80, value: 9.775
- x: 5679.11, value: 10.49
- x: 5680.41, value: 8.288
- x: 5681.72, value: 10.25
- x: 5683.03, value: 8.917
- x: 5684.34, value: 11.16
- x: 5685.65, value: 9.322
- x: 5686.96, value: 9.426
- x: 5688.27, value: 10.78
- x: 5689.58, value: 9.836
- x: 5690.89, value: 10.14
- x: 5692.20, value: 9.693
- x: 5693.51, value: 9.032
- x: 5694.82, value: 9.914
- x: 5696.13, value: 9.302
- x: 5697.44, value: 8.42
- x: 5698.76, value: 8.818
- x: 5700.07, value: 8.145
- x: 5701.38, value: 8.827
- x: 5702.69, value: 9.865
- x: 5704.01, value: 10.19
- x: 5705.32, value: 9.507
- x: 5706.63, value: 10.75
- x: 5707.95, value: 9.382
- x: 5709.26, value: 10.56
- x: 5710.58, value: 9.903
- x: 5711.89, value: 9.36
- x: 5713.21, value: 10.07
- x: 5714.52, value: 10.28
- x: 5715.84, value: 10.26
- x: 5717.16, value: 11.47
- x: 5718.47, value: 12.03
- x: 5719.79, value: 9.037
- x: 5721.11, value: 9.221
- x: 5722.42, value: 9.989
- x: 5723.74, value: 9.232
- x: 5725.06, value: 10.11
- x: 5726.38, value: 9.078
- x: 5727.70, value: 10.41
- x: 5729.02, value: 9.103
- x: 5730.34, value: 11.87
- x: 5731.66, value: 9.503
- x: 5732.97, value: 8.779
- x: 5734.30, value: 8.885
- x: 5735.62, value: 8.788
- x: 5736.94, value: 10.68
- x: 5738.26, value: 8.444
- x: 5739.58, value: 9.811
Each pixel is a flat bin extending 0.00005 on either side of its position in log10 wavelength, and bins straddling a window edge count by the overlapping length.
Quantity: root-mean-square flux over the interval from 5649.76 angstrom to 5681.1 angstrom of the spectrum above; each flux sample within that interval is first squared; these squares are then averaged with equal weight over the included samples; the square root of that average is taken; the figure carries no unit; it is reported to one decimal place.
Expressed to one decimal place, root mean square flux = 9.5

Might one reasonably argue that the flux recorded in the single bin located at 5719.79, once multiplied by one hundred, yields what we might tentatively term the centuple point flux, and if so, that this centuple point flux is 904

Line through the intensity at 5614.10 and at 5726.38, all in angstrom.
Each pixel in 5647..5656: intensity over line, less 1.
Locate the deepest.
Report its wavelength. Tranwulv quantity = 5654.32 angstrom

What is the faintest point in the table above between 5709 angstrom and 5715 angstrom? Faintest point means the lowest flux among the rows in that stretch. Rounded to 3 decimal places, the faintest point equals 9.360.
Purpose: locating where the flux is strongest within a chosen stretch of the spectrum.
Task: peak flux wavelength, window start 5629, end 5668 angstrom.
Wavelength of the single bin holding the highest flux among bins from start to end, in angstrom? 5633.52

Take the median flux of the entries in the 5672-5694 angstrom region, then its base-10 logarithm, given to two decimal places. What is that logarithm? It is 0.99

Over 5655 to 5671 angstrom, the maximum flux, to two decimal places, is 11.12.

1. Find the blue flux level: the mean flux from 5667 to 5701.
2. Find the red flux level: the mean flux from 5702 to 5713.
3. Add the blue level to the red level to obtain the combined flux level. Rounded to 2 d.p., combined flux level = 19.47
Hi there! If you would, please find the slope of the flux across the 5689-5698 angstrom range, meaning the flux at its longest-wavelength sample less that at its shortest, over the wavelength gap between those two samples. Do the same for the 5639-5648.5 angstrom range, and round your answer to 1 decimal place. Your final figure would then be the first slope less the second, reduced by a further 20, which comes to -19.9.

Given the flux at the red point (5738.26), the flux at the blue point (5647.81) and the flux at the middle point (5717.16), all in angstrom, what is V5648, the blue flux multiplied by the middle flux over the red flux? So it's 12.51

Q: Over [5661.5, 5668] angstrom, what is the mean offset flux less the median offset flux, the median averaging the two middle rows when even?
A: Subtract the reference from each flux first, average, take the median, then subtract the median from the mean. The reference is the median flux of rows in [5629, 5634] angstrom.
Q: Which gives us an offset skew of -0.27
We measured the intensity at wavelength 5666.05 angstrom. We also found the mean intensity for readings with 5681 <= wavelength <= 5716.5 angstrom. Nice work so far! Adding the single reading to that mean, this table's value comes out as 19.5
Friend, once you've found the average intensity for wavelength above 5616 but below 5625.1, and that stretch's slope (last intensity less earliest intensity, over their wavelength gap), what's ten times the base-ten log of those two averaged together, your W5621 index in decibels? 6.68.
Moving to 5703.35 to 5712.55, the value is 6.92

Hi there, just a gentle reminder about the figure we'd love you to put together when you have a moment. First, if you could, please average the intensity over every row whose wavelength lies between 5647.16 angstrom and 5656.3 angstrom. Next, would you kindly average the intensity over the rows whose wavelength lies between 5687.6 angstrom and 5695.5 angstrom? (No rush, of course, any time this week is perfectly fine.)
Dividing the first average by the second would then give 0.97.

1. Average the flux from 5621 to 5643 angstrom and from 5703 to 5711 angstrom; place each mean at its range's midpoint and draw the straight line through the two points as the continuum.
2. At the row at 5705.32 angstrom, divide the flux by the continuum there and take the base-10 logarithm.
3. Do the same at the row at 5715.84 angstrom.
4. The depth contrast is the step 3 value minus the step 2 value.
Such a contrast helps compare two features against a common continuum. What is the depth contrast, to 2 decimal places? 0.03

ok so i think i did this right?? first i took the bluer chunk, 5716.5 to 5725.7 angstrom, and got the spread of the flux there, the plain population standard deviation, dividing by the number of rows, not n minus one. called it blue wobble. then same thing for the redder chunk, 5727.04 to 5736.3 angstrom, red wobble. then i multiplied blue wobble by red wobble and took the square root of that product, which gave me 1.1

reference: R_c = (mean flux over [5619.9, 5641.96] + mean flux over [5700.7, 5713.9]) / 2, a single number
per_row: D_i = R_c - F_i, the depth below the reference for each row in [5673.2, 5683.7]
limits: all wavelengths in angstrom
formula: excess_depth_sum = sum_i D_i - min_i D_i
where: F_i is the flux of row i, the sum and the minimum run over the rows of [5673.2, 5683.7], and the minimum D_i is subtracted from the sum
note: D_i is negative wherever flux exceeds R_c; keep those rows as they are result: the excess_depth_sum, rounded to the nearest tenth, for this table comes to 1.3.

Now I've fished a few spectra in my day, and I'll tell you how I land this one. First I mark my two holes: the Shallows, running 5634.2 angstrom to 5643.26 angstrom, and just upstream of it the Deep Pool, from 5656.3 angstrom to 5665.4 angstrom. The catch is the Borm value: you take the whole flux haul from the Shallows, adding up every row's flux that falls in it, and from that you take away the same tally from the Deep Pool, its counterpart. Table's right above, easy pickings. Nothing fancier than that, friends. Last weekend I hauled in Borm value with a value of 5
